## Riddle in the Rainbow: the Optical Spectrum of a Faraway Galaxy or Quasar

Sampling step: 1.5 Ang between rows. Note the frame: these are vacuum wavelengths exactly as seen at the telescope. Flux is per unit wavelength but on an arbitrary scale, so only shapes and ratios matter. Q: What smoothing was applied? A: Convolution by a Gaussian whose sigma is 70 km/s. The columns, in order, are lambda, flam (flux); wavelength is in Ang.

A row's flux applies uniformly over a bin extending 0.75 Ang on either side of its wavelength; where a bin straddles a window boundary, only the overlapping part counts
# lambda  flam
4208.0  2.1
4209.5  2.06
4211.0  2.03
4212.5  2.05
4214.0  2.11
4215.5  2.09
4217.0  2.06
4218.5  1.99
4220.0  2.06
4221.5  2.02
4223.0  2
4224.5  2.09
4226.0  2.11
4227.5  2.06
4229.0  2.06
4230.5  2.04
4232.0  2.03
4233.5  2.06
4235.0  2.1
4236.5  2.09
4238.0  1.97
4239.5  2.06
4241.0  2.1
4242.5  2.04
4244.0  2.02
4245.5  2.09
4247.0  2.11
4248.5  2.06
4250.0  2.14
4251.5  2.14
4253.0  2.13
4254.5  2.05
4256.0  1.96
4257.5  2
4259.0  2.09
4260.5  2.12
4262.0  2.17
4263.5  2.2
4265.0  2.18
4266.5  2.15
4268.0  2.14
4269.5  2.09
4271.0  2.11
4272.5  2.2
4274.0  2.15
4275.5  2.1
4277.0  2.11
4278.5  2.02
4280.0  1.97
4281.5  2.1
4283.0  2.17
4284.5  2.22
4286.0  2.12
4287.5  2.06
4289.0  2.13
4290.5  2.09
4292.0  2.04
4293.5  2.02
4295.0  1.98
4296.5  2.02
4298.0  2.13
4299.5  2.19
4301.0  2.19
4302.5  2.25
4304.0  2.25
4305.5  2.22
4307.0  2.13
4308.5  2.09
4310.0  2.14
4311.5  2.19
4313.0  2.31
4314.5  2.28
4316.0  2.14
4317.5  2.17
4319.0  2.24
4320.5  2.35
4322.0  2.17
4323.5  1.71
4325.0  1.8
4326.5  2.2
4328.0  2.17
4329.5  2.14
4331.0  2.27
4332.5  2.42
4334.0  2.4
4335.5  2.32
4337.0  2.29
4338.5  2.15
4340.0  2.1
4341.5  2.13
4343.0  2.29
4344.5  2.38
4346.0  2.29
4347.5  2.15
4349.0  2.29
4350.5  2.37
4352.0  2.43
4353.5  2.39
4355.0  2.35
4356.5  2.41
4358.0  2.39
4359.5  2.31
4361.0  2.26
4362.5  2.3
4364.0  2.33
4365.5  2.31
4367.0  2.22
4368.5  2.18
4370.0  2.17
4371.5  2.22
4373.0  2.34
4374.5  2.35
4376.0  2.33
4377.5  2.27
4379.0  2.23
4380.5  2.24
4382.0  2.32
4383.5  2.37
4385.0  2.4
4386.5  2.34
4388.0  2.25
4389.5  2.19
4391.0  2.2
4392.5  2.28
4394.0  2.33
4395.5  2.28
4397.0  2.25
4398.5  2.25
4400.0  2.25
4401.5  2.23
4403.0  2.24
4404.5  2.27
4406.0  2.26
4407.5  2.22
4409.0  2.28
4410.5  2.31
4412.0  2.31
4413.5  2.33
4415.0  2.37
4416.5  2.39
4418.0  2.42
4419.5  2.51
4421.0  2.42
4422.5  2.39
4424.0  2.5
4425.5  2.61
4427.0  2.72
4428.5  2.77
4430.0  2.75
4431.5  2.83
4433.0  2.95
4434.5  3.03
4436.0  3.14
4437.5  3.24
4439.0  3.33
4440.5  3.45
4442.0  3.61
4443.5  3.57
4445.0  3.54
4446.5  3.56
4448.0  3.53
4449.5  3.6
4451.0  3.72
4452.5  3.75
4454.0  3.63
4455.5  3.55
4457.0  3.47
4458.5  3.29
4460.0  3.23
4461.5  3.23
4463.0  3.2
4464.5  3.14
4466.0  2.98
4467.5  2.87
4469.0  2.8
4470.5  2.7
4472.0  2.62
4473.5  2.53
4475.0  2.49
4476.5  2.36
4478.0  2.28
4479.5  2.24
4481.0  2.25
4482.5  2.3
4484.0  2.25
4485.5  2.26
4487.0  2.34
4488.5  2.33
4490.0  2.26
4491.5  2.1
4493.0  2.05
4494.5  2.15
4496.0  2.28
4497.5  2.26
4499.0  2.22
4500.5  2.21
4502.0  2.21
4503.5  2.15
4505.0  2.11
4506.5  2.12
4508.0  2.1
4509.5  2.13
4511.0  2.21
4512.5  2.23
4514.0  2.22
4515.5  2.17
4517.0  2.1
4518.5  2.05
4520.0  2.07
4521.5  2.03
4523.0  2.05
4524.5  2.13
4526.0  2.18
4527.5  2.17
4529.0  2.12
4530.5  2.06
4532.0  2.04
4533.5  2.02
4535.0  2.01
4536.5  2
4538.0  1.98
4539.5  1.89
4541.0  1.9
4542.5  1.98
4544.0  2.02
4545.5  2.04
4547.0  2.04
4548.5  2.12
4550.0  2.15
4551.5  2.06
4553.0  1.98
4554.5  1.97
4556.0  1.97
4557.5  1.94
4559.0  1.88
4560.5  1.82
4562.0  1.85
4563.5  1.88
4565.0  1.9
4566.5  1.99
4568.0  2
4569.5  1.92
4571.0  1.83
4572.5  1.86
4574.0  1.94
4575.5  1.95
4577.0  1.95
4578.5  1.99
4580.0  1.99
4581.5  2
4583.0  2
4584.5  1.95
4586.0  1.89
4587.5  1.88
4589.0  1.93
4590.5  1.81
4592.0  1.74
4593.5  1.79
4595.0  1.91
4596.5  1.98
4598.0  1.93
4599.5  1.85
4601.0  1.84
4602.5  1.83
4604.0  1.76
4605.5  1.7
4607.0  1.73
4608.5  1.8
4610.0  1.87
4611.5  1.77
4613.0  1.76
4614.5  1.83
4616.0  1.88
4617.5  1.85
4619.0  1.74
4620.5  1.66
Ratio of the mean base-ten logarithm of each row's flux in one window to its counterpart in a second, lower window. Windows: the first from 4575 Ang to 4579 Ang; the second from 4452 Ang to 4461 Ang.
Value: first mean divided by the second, 0.54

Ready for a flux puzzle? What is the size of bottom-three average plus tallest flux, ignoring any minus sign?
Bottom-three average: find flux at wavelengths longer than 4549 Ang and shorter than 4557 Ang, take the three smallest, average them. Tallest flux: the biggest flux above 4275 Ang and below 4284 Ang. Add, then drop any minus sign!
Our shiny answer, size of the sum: 4.14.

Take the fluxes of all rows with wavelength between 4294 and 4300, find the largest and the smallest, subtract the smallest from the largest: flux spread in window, 0.21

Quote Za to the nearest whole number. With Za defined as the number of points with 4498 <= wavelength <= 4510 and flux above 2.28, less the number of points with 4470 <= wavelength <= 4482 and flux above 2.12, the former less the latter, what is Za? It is -8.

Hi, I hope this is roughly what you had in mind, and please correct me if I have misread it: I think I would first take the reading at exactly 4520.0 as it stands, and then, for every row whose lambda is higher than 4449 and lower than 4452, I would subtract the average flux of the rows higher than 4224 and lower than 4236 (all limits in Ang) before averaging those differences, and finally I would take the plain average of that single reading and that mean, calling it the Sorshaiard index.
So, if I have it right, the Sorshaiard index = 1.8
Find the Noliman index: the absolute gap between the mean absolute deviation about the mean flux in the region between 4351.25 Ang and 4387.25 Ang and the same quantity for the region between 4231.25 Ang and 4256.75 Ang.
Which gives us 0.017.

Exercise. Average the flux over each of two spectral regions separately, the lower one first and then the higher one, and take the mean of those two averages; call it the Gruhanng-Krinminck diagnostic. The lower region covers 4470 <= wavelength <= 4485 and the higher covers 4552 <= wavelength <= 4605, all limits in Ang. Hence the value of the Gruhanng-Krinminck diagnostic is 2.15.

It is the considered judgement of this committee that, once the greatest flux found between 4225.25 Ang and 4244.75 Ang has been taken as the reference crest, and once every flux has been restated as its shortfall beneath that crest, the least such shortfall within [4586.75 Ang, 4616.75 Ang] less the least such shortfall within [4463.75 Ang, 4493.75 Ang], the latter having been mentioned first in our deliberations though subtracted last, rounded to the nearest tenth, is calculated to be 1.2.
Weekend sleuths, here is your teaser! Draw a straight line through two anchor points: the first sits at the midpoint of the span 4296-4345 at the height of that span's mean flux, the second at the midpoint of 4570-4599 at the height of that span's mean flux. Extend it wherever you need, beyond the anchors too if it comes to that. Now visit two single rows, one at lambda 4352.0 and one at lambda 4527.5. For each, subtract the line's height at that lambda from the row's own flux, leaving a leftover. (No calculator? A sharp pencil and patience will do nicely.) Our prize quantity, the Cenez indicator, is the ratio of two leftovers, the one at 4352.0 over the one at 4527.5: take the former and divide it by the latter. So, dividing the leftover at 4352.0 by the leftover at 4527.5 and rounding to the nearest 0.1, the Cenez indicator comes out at 1.4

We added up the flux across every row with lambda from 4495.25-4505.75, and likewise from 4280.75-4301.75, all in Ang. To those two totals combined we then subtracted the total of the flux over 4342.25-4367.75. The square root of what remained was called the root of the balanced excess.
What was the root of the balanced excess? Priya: 2.3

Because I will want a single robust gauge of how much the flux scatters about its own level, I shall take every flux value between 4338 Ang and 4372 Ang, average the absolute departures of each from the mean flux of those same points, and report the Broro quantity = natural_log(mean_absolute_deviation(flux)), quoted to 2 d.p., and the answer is -2.51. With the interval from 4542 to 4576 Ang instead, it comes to -2.67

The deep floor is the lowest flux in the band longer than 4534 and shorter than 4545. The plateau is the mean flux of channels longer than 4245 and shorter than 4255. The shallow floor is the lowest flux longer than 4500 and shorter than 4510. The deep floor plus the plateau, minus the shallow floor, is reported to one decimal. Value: 1.9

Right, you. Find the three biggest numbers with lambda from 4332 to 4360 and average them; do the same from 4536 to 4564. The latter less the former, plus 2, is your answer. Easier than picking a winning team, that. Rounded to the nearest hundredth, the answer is 1.69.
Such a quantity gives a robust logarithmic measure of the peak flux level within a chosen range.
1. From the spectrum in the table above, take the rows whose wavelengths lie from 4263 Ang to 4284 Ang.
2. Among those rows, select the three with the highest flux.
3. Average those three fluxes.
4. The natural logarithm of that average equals 0.785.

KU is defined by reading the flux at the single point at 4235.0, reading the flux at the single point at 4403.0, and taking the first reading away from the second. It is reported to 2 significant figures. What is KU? 0.14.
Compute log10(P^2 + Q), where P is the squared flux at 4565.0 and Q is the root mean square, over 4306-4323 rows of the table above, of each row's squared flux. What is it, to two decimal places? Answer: 1.25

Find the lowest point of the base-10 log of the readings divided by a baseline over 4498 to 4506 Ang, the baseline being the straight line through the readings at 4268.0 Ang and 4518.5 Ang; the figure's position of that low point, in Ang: 4505.0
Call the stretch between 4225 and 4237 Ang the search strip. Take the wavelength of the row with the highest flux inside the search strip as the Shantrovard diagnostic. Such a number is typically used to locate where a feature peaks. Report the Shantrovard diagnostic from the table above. 4226.0 Ang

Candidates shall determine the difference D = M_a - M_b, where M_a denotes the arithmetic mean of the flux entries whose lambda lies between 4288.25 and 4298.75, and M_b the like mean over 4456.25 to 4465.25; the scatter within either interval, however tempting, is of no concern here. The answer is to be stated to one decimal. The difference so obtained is -1.2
